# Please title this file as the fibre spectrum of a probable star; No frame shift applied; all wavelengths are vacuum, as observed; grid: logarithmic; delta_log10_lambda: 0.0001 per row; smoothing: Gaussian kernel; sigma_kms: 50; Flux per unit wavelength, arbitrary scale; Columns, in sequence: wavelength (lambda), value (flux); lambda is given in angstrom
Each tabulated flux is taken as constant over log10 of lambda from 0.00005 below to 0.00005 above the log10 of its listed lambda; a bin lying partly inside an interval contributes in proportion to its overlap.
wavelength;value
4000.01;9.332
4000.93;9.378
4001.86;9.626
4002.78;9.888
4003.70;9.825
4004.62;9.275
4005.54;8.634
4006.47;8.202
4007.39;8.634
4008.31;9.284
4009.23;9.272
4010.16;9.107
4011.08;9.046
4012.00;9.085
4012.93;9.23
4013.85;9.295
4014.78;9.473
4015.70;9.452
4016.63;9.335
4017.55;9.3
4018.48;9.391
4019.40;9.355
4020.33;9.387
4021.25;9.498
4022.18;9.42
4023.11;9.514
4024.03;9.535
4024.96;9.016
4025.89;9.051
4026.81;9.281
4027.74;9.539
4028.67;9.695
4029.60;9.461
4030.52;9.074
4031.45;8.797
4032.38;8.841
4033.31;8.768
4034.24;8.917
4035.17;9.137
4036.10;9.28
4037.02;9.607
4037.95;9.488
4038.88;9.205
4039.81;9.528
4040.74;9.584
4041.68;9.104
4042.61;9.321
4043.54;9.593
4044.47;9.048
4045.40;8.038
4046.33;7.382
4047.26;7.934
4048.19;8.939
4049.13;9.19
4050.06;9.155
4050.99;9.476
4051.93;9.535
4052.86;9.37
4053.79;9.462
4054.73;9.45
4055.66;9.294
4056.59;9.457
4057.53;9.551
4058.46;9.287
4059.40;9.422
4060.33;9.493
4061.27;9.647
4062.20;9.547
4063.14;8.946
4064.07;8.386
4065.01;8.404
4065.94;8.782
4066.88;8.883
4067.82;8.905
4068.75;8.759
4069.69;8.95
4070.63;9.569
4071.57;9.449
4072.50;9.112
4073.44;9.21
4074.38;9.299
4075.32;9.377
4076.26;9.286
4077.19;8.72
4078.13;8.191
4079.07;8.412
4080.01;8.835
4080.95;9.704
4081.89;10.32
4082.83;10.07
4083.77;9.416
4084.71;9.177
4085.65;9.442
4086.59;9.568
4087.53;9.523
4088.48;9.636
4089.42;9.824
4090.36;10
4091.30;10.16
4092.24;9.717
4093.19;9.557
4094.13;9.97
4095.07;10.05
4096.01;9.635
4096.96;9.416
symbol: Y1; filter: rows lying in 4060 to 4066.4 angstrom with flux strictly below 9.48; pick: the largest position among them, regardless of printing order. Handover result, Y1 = 4065.94 angstrom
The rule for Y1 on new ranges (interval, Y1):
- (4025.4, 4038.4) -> 4036.10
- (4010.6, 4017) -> 4016.63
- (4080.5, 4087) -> 4085.65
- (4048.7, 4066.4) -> 4065.94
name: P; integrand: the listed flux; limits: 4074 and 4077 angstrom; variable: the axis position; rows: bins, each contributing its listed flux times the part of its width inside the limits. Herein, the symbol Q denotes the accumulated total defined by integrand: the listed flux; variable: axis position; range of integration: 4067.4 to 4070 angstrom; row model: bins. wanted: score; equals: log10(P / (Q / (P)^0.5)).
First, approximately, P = 27.8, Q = 23.1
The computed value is 0.80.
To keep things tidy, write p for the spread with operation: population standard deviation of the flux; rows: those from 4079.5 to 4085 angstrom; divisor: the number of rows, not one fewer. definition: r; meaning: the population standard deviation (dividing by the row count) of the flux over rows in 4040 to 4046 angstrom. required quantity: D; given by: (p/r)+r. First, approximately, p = 0.51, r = 0.53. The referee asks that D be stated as 1.5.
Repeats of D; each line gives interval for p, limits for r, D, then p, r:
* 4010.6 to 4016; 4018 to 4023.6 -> 2.8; 0.16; 0.06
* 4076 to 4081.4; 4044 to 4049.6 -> 1.4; 0.51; 0.67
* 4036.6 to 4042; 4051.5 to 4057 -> 2.6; 0.19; 0.08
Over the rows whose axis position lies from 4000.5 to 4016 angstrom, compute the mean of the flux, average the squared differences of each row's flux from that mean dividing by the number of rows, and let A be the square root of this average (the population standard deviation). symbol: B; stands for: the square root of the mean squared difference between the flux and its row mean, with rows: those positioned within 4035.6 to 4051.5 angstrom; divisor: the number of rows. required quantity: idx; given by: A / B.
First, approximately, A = 0.41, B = 0.63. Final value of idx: 0.7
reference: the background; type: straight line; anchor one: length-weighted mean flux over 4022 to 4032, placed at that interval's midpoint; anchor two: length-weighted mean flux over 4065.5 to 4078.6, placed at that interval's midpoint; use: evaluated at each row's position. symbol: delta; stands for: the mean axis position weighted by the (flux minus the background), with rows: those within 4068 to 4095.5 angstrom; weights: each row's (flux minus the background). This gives 4087.9 angstrom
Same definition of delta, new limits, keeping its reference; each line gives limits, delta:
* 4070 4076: 4072.7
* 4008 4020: 4010.5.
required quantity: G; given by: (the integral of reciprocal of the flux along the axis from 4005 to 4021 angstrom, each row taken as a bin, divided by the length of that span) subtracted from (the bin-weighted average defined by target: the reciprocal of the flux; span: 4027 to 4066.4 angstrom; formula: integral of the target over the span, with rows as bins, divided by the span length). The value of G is 0.0002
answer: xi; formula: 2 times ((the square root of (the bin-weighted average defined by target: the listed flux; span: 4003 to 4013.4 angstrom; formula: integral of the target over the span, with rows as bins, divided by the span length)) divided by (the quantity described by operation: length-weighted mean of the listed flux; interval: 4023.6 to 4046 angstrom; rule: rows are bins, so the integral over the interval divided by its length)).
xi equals 0.656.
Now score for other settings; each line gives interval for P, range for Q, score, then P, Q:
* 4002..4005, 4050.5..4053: 0.82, 29.1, 23.7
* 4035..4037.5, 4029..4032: 0.62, 23.5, 27.4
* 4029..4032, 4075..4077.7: 0.77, 27.4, 24.6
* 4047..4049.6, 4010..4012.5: 0.68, 22.7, 22.7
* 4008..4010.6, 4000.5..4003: 0.69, 23.9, 24.0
